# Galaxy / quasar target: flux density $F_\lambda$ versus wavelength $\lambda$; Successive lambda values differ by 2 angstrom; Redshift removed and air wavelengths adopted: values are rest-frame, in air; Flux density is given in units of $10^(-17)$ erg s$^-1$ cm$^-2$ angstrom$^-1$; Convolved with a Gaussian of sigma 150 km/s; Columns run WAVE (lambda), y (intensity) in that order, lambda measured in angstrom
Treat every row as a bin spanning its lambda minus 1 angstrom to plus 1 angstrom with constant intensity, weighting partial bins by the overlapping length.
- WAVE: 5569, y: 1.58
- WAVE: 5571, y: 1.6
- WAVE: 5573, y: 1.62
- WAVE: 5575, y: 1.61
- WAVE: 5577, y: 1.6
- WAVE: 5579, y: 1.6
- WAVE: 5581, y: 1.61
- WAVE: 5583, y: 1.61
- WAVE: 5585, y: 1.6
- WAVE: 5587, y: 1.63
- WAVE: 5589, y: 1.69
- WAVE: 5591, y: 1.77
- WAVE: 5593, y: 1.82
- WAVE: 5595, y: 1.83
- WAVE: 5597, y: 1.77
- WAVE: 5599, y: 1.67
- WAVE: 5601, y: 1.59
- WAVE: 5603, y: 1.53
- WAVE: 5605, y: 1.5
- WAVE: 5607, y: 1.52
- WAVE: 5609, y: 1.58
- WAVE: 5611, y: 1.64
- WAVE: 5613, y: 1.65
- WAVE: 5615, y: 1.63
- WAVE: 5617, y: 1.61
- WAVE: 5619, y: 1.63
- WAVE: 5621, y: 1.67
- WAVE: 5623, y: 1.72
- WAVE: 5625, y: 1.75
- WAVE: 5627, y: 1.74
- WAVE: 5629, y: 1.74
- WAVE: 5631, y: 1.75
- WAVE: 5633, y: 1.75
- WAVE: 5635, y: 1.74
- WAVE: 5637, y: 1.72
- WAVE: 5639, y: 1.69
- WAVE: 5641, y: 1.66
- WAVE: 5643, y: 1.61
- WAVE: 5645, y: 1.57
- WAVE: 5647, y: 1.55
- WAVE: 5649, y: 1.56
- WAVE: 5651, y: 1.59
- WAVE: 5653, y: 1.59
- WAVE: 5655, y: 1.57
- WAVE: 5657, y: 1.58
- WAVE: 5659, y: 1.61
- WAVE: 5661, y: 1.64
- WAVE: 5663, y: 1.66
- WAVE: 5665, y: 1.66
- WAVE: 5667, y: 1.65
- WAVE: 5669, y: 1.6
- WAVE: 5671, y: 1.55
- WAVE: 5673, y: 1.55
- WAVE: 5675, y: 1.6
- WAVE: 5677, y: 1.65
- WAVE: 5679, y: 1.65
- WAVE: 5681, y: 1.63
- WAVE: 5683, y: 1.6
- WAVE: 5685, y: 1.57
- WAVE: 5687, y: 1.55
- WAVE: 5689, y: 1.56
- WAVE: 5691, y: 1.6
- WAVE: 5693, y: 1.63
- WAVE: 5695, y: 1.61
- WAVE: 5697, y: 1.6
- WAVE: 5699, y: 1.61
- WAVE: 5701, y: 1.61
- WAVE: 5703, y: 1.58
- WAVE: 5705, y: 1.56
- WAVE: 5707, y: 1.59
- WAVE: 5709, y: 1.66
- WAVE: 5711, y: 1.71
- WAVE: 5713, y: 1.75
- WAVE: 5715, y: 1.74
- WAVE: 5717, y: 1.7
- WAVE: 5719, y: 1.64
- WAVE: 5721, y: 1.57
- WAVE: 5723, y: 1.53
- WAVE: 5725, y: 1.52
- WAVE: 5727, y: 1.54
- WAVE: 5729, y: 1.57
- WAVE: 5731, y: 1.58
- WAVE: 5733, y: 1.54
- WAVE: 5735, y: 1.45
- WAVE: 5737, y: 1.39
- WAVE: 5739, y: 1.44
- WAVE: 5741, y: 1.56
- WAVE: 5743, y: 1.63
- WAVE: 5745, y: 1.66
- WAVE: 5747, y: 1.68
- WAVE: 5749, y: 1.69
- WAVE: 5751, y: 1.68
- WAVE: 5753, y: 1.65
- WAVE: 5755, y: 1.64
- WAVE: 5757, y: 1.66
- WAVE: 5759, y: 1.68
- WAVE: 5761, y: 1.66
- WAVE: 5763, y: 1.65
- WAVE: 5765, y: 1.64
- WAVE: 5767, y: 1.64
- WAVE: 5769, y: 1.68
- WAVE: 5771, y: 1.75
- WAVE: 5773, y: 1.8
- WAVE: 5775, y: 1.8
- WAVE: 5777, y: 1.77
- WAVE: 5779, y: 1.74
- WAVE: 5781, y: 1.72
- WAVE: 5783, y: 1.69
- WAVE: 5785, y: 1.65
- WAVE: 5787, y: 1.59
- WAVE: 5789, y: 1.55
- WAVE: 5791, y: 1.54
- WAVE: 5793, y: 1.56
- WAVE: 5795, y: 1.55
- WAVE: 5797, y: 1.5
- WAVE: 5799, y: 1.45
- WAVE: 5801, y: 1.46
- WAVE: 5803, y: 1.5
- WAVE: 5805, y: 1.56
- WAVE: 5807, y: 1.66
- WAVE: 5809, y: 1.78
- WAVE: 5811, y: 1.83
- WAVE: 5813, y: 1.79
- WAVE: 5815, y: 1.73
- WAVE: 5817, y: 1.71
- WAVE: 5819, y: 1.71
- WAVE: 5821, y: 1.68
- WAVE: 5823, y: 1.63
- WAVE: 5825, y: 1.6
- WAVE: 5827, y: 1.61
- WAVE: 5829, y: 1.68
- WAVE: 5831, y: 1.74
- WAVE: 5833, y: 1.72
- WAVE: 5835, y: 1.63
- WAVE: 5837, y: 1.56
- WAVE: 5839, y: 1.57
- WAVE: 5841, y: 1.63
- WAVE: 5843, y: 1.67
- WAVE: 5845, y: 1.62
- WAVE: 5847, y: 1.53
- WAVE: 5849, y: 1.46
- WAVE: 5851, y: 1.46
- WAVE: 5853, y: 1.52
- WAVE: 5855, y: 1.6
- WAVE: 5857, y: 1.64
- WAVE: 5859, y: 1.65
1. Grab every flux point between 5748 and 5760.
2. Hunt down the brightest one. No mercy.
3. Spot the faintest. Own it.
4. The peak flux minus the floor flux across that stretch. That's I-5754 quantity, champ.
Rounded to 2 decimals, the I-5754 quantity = 0.05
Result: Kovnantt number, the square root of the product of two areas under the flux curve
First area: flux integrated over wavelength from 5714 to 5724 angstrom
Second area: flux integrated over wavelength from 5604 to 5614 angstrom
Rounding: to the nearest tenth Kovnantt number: 16.1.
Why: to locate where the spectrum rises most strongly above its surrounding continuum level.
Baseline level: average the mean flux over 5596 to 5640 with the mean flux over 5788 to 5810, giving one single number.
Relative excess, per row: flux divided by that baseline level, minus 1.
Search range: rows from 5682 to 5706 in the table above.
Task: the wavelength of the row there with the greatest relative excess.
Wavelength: 5693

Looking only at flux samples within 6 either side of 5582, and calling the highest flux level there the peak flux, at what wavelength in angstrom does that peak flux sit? 5587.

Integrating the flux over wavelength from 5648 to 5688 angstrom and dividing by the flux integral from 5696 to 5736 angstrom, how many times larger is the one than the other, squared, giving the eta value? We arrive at 1.00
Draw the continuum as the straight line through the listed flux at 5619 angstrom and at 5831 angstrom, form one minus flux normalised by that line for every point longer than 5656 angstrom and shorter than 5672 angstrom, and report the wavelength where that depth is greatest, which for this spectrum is 5671 angstrom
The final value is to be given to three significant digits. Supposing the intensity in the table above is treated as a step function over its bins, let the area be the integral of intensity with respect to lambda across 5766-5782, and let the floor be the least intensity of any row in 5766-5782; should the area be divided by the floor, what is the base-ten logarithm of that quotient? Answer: 1.23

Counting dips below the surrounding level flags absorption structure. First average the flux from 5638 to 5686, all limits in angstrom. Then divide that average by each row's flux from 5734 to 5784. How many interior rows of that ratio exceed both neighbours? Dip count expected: 2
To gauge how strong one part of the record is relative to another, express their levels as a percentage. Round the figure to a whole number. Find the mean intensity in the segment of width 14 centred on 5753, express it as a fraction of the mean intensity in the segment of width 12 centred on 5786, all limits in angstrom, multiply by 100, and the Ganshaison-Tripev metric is 103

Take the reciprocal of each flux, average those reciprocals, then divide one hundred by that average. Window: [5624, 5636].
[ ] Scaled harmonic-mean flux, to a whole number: 174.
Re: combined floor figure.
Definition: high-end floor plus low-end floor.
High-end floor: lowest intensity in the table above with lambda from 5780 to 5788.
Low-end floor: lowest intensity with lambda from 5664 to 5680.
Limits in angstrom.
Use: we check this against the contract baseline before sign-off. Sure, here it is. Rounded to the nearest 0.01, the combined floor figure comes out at 3.14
